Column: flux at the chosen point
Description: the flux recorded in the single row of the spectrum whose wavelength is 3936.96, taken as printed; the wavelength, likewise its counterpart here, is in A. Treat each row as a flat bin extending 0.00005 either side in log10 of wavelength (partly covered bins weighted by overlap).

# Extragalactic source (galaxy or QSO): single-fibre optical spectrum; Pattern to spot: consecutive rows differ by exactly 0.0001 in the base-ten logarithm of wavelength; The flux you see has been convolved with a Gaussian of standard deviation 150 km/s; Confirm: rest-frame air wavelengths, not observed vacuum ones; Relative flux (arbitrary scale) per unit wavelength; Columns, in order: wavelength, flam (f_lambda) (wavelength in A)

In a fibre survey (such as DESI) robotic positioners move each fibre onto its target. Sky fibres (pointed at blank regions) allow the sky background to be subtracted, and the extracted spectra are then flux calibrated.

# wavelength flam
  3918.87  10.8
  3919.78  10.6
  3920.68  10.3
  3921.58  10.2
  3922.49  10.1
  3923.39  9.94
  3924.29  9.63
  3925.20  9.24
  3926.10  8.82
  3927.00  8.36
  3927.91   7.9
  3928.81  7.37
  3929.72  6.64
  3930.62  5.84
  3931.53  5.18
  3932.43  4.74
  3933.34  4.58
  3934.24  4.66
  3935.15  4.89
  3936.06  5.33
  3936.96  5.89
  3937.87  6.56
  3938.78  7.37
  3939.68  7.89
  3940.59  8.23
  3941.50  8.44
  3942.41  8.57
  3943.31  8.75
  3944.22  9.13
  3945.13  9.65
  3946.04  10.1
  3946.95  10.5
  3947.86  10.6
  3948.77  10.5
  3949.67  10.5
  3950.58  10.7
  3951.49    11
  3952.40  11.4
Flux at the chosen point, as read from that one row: 5.89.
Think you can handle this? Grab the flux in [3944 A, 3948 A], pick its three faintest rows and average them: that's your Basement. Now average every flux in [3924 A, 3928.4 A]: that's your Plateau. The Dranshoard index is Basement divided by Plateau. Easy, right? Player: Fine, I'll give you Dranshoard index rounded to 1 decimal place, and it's 1.1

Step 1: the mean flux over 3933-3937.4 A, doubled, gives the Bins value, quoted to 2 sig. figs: 10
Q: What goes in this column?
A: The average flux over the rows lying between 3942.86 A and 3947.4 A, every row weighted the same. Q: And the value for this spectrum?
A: 9.6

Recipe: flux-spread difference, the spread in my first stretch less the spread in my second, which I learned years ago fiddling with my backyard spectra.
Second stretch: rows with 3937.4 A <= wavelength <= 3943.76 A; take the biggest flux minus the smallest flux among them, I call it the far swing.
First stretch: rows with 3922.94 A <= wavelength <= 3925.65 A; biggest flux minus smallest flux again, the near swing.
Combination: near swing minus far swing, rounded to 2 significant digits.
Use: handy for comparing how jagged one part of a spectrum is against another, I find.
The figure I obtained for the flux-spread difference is -1.5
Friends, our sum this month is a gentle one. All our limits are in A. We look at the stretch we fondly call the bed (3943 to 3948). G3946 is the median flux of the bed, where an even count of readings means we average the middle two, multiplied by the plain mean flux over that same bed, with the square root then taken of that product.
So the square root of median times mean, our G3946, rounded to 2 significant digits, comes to 9.8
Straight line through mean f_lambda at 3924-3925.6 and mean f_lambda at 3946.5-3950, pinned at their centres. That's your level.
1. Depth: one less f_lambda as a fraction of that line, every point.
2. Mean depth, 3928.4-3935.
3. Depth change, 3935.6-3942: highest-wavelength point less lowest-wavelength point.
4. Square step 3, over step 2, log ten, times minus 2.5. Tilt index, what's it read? 1.8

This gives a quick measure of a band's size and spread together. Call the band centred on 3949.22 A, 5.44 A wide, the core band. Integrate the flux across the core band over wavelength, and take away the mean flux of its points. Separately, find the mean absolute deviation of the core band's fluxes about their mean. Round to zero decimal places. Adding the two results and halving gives 24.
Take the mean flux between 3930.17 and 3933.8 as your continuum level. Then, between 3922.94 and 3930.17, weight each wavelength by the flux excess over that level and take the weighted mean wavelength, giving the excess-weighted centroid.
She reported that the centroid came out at 3925.9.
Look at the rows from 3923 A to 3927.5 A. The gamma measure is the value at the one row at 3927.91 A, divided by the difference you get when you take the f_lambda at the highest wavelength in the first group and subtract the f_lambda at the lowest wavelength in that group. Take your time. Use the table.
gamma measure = -5.0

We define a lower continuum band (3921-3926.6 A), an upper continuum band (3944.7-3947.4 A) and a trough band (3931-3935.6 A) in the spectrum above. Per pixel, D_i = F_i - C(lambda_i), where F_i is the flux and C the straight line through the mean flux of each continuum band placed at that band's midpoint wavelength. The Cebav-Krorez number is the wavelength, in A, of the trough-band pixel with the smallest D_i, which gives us 3933.34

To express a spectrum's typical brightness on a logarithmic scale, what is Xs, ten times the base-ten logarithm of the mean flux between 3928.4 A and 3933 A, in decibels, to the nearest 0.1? 7.7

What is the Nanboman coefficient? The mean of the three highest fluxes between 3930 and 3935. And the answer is 5.3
